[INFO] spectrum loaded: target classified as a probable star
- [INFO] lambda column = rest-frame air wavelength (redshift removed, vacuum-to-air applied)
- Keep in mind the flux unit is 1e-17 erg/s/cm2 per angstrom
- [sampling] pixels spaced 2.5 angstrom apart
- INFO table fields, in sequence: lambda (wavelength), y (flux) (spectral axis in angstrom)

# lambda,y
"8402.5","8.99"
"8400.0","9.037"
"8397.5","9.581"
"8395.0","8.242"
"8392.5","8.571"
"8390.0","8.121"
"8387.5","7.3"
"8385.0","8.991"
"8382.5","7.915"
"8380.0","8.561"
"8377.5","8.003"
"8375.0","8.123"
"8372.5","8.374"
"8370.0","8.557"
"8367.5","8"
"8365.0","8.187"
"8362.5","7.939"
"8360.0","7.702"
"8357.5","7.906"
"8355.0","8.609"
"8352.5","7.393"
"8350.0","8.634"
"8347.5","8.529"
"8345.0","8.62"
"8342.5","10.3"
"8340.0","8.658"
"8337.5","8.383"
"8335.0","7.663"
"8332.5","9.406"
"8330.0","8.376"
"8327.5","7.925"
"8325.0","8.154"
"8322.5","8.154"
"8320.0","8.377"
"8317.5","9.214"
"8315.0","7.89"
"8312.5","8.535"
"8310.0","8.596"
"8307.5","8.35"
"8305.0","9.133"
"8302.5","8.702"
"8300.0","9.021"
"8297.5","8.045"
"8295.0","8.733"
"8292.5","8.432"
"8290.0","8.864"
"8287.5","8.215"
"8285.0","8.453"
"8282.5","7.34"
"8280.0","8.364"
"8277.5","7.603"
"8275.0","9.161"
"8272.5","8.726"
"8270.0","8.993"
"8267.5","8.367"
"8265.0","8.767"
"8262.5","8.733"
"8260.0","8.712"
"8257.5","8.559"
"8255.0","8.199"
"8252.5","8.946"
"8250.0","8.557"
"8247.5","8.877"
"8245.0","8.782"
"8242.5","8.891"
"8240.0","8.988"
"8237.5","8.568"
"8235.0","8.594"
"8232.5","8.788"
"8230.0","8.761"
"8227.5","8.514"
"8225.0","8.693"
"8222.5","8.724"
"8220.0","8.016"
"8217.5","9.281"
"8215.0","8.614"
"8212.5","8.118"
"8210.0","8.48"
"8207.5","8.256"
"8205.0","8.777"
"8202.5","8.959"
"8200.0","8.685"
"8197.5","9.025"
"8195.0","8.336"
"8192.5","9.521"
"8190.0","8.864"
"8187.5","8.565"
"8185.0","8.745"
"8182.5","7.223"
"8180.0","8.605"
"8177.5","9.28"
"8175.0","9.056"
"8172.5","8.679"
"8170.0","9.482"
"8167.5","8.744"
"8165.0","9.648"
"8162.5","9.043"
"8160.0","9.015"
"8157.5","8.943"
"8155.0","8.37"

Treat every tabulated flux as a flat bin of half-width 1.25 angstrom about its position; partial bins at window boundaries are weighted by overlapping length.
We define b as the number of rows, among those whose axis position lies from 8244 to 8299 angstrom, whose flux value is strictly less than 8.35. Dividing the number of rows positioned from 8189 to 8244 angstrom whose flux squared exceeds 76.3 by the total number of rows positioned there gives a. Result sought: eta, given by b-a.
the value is 4.5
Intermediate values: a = 0.45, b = 5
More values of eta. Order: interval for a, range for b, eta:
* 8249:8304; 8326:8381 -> 9.7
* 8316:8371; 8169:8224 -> 4.9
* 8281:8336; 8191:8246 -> 3.8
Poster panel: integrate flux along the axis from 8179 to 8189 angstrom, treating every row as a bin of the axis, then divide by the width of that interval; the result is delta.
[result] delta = 8.3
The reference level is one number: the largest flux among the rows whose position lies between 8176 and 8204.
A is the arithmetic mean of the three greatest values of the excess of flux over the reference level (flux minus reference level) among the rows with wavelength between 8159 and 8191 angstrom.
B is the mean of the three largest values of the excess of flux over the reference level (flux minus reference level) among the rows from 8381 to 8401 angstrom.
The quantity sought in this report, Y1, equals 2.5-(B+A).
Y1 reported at 2.9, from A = -0.05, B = -0.32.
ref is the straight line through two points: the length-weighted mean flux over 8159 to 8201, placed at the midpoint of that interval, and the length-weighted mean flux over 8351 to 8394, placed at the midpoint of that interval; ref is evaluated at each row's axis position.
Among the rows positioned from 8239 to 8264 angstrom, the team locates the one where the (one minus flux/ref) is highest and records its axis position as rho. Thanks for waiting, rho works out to 8255.0 angstrom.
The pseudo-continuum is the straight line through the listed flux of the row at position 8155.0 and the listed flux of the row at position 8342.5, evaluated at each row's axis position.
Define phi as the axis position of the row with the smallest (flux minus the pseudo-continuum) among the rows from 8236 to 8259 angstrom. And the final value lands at 8255.0 angstrom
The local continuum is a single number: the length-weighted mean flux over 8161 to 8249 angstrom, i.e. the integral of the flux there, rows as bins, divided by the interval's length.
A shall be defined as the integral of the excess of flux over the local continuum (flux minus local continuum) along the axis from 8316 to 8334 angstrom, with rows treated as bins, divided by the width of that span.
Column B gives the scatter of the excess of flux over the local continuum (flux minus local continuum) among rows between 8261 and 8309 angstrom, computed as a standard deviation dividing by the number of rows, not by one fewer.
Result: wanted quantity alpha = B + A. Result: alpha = 0.2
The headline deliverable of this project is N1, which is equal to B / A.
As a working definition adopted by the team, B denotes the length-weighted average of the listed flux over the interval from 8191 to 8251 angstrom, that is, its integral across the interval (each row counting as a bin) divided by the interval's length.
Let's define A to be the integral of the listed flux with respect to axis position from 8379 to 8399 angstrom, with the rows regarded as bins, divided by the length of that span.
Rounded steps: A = 8.42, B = 8.70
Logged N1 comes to 1.03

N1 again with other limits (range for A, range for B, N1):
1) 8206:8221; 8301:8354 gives 1.01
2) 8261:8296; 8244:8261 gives 1.02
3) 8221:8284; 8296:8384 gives 0.98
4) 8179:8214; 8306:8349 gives 1.00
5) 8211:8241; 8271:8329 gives 0.98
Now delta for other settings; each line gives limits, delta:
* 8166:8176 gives 9.0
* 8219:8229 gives 8.5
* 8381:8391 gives 8.1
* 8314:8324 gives 8.4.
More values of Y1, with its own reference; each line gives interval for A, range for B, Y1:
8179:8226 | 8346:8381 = 3.7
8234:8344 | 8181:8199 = 2.8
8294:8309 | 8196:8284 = 3.4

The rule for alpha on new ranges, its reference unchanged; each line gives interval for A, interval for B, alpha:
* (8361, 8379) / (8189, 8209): -0.2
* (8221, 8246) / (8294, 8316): 0.4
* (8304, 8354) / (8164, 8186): 0.4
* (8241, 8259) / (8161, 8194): 0.5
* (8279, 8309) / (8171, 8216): 0.2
